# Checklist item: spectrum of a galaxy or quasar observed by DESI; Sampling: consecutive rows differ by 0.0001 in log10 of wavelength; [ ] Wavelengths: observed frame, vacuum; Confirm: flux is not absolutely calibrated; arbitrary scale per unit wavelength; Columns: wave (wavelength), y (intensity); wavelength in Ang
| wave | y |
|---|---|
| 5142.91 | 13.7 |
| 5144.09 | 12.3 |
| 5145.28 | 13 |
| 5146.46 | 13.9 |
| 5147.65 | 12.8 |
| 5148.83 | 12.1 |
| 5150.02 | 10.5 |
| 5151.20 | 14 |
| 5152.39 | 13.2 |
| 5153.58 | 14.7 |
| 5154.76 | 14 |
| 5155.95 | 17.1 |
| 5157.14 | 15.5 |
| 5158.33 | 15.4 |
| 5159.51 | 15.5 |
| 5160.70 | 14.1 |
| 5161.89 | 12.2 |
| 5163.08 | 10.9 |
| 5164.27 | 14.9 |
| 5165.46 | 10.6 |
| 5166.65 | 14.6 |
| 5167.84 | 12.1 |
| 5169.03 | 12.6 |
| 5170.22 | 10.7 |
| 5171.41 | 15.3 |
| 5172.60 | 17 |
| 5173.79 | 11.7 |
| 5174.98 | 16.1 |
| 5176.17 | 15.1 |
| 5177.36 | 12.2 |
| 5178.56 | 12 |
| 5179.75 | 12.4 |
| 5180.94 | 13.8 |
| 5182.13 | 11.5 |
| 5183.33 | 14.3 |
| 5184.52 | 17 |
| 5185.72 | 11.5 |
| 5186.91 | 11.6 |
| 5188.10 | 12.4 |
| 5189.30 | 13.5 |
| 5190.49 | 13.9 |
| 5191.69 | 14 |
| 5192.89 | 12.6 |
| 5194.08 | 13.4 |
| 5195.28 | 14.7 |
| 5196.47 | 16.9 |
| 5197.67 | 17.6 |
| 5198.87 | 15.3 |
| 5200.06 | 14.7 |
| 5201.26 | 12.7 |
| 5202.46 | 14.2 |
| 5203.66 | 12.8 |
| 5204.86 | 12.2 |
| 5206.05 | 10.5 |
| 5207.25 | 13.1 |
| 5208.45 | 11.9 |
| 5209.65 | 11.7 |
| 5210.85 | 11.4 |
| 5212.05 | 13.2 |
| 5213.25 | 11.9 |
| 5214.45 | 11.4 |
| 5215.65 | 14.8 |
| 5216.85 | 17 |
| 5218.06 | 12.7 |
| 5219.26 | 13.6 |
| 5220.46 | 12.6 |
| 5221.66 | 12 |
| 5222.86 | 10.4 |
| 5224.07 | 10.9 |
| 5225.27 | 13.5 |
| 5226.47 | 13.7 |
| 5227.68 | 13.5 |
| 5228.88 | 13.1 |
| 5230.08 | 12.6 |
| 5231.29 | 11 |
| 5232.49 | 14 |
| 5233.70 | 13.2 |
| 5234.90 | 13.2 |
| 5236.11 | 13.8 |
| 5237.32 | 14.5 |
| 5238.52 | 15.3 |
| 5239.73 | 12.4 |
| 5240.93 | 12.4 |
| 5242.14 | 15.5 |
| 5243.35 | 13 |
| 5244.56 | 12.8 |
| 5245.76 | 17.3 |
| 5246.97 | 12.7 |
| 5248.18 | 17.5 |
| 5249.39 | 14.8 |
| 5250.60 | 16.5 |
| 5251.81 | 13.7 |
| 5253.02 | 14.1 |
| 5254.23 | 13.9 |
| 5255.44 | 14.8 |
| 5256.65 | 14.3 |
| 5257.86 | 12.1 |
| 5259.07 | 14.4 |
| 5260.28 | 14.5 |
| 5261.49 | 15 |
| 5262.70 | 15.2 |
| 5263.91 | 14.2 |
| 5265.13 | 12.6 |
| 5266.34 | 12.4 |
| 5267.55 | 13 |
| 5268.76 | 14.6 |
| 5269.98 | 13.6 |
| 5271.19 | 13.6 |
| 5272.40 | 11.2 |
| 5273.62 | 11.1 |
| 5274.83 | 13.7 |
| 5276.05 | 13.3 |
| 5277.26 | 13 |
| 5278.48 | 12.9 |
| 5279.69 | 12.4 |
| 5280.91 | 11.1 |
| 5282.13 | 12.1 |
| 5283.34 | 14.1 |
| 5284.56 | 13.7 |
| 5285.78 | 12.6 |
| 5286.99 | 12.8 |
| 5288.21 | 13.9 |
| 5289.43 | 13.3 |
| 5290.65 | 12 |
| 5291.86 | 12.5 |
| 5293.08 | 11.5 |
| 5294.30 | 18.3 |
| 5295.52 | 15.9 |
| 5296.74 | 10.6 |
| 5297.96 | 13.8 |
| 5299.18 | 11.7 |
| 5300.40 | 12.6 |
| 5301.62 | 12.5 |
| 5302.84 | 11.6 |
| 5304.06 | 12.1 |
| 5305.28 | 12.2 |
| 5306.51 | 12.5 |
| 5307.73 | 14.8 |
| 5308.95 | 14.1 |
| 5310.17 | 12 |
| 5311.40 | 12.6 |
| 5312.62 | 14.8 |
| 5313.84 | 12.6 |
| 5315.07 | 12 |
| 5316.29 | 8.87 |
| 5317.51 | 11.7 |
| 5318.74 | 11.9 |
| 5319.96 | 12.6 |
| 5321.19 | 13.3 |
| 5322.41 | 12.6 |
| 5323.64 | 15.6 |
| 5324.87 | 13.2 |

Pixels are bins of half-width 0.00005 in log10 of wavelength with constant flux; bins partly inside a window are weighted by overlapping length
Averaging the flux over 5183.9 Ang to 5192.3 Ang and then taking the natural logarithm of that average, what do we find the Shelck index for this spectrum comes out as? 2.60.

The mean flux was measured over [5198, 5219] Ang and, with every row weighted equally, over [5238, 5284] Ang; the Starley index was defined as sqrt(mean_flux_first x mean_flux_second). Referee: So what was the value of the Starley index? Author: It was 13.4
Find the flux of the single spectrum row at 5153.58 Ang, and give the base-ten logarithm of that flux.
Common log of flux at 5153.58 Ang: 1.17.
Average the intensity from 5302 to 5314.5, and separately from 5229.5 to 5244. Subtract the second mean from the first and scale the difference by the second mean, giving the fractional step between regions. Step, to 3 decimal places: -0.036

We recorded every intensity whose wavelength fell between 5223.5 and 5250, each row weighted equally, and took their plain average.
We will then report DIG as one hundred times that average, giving 1367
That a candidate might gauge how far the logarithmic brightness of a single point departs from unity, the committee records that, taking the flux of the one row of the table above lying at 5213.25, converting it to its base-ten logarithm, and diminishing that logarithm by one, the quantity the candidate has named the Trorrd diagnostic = 0.08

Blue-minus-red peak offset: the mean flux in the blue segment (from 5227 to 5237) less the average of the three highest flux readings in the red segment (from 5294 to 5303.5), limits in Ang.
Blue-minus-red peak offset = -2.9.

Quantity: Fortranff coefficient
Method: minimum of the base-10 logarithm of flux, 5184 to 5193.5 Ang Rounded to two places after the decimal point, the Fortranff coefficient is 1.06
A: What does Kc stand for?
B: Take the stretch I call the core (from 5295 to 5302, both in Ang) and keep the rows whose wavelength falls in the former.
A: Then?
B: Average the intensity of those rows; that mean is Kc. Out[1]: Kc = 12.8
